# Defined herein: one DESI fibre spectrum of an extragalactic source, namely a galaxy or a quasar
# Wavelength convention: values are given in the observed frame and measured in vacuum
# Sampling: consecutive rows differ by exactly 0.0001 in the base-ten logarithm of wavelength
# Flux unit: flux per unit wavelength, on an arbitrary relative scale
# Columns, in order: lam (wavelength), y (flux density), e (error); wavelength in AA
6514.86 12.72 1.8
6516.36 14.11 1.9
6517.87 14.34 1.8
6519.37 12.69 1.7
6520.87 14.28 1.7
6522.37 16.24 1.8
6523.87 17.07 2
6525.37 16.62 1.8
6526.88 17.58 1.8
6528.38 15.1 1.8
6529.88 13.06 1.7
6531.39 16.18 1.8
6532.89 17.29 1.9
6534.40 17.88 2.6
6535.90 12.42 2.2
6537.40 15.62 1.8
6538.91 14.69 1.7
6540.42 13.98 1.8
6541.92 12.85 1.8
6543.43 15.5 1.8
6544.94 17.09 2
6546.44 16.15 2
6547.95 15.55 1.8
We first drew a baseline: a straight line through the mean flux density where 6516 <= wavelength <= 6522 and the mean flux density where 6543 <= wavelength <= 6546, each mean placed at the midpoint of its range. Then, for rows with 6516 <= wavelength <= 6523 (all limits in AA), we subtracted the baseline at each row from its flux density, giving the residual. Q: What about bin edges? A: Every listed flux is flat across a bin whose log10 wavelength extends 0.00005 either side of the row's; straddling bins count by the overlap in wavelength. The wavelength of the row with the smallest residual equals 6519.37 AA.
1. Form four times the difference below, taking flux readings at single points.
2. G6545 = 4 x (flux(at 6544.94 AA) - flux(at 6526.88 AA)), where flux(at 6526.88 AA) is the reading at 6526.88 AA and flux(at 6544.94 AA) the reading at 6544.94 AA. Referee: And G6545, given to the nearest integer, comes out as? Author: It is -2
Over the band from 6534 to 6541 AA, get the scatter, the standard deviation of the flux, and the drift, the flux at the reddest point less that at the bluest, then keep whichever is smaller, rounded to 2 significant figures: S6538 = -3.9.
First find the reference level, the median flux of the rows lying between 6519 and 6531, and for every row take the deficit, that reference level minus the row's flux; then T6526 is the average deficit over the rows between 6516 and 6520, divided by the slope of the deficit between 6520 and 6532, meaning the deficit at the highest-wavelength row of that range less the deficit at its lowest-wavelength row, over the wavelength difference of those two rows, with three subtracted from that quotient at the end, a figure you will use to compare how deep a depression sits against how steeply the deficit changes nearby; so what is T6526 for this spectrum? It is -14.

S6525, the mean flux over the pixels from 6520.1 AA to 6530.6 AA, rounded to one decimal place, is 15.7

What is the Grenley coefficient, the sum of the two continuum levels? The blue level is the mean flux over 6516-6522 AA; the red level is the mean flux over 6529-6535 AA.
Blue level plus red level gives 30.0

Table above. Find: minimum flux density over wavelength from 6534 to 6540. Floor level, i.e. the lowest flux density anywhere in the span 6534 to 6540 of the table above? 12.42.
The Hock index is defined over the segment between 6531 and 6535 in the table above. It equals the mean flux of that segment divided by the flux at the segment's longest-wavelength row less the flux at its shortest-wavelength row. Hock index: 10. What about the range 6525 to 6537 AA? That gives -4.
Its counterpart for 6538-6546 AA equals 6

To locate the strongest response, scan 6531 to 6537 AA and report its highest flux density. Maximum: 17.88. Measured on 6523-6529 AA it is 17.58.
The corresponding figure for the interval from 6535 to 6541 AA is 15.62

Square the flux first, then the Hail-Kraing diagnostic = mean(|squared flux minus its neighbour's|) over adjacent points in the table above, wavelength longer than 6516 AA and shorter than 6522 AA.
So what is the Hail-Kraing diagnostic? 31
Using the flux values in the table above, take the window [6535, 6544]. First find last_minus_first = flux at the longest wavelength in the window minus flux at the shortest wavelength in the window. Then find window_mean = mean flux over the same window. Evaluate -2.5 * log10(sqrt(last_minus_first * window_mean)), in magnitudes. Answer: -2.05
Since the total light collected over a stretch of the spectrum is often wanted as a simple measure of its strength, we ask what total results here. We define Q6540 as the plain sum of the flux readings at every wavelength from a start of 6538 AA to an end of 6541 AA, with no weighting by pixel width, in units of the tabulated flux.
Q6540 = 28.7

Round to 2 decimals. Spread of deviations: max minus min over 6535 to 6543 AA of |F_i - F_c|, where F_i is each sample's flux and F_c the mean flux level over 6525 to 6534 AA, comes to 3.20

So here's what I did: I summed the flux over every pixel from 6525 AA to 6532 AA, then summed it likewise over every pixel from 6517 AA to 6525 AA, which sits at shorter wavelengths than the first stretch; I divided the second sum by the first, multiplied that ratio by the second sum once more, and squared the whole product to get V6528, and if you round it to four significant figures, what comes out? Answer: 5026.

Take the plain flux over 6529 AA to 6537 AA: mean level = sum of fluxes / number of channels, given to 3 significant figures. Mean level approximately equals 15.4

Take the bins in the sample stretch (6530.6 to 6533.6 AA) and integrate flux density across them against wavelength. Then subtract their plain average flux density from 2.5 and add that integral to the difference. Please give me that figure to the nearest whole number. 36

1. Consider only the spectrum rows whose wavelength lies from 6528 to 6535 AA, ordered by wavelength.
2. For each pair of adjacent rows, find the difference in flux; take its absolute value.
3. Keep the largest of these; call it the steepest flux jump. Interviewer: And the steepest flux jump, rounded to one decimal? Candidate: 3.1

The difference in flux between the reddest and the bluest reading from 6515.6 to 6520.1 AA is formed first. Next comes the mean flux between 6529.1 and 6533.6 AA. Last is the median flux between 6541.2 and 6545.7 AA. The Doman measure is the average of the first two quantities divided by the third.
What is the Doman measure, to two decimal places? 0.45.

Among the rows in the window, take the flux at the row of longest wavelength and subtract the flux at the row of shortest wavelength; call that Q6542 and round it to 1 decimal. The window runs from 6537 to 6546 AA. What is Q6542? 1.5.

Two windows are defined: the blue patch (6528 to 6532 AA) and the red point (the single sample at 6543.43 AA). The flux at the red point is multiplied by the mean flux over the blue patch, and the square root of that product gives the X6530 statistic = 15.1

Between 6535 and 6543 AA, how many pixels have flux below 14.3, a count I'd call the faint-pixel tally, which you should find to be 3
